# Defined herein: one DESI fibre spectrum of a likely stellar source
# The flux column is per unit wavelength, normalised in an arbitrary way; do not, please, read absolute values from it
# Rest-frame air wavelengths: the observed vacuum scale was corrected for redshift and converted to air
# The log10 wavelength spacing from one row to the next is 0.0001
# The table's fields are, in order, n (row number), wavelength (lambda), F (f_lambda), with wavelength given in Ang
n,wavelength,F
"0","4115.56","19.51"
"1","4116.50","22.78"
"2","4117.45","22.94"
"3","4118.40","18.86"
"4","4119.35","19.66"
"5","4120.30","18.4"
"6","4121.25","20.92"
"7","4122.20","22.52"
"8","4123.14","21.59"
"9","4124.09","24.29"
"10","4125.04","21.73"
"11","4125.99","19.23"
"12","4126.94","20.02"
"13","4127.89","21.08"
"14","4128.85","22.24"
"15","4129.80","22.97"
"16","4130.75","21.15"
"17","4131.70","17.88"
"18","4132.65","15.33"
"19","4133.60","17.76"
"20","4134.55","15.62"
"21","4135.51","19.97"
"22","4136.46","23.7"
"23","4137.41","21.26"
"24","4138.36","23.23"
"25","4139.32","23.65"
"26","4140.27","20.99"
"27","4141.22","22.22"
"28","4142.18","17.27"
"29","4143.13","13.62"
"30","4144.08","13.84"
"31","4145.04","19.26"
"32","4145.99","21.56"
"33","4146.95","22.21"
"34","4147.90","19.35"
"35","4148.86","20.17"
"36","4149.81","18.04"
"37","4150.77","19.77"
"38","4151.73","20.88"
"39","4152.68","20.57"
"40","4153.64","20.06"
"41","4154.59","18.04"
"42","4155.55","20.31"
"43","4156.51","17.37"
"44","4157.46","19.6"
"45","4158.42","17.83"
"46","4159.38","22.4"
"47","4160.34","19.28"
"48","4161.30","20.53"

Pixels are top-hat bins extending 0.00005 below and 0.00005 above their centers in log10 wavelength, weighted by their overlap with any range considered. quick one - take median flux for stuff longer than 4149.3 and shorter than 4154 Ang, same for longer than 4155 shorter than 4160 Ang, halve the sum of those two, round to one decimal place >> 19.8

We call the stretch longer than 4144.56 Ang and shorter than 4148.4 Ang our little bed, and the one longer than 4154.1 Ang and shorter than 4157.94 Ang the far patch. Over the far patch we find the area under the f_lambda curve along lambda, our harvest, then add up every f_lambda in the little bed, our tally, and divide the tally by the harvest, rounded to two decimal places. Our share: 1.14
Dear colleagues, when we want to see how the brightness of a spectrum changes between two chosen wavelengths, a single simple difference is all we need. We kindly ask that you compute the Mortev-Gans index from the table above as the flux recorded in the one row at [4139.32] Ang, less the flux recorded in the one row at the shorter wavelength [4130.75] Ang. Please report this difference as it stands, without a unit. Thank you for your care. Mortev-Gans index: 2.5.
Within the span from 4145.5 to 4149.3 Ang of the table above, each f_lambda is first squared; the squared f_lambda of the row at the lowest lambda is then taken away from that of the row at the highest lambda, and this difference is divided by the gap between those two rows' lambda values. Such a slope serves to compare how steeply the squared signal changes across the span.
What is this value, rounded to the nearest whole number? -20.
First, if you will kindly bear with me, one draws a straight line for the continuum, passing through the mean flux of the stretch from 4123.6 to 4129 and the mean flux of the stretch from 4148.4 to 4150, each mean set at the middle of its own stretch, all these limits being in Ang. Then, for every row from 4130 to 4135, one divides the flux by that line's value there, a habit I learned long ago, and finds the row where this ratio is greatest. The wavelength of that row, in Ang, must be 4130.75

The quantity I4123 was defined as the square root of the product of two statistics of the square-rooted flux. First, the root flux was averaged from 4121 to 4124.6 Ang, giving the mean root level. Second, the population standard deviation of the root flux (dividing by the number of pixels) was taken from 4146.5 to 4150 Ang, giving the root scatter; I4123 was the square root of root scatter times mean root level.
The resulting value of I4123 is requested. 0.89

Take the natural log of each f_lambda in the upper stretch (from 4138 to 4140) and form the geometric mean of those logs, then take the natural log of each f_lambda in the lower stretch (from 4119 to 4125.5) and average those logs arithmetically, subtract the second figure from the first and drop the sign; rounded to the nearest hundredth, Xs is 0.10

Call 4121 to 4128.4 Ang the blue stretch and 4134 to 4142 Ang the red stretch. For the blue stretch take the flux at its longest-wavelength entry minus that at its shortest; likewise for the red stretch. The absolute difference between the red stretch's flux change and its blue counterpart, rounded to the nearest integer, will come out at 6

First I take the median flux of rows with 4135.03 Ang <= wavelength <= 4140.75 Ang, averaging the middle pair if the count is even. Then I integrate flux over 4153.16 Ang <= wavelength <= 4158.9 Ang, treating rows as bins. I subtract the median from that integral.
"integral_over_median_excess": 86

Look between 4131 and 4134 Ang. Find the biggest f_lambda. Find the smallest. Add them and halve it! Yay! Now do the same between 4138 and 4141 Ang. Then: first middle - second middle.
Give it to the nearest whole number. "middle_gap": -6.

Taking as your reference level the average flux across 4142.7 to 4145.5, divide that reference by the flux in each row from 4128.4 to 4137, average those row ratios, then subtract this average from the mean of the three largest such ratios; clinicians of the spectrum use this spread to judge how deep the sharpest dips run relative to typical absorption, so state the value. 0.15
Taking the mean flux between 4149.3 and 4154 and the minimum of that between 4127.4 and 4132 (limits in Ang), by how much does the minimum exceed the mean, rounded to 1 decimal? -2.0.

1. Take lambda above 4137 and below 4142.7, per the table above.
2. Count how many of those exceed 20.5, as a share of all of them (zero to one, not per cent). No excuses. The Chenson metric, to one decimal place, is 0.8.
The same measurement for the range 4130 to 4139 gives 0.4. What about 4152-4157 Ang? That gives 0.2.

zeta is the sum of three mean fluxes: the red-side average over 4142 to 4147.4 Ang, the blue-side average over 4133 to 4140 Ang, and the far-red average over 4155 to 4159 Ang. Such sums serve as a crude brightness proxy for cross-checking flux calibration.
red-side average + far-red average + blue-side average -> 57.5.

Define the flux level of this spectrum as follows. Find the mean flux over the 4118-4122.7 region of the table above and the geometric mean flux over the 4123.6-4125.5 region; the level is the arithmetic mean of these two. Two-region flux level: 21.5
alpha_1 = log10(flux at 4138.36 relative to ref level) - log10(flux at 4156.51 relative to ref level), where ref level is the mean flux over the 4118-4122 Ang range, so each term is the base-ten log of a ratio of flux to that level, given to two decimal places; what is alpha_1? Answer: 0.13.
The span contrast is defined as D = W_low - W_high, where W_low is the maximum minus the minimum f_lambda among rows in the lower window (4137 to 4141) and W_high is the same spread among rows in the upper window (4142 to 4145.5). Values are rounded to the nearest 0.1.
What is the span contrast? -3.0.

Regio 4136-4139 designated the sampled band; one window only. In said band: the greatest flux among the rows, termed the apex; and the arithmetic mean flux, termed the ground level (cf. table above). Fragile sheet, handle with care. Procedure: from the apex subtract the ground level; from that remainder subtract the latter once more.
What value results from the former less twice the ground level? -21.8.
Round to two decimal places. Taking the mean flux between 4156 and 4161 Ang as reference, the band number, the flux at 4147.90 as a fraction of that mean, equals 1.00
